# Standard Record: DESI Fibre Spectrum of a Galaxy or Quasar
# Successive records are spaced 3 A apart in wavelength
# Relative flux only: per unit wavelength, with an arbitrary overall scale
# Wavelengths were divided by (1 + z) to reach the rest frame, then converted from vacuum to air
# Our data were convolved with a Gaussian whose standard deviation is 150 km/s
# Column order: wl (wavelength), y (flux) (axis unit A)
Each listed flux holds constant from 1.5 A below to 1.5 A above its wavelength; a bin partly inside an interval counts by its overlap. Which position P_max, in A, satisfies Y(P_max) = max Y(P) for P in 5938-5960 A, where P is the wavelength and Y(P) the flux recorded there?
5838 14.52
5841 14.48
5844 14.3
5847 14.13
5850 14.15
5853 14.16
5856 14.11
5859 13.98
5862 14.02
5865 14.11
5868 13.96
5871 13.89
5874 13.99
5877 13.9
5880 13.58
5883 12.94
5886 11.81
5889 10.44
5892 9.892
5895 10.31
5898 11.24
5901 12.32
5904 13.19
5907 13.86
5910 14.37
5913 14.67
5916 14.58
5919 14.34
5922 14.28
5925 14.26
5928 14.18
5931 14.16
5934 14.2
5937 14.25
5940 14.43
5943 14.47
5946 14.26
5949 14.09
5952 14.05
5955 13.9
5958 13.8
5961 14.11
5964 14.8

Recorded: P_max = 5943 A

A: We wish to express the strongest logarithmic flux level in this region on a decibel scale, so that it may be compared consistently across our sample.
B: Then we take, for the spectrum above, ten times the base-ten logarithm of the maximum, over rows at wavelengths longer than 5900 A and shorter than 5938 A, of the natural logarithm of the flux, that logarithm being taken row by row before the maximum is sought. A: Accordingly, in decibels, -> 4.29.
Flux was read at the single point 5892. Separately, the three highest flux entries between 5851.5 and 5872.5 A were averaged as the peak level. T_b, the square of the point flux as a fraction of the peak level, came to 0.49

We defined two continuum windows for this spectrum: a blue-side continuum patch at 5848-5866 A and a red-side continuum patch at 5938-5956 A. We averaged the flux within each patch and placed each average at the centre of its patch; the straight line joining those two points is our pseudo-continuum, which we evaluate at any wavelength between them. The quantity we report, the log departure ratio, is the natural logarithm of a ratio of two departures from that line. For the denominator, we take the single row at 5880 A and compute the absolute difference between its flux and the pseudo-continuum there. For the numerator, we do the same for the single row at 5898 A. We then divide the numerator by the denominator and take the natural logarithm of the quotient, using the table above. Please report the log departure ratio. 2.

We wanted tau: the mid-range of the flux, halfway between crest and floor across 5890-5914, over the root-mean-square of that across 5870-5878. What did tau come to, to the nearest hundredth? 0.88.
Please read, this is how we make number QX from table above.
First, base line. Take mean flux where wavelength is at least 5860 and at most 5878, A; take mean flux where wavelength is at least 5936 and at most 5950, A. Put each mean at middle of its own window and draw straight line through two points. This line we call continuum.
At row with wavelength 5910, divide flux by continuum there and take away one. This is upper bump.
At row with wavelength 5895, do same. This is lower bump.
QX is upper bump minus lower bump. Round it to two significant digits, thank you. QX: 0.28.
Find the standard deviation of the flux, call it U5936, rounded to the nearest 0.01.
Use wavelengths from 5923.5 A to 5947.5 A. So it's 0.11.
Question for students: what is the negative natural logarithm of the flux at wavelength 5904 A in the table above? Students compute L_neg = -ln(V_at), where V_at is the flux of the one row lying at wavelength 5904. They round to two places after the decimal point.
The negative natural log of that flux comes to -2.58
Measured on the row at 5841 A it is -2.67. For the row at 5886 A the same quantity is -2.47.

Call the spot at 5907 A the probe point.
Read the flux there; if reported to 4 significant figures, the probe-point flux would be 13.86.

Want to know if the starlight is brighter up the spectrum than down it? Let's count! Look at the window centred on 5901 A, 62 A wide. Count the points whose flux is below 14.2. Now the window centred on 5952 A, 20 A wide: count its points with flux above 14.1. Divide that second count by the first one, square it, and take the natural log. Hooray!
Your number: -3.2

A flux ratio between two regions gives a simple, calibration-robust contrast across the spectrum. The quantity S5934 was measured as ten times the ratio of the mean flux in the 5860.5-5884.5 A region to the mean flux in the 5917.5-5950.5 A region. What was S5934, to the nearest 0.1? 9.7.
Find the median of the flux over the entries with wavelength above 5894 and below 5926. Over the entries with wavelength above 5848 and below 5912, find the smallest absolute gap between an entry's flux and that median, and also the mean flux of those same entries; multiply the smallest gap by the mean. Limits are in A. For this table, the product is 1.3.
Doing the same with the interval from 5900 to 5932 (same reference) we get 0.0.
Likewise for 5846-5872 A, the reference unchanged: 1.4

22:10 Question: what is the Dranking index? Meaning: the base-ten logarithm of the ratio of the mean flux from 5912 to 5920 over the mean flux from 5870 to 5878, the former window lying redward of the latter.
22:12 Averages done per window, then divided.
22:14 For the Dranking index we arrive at 0.018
